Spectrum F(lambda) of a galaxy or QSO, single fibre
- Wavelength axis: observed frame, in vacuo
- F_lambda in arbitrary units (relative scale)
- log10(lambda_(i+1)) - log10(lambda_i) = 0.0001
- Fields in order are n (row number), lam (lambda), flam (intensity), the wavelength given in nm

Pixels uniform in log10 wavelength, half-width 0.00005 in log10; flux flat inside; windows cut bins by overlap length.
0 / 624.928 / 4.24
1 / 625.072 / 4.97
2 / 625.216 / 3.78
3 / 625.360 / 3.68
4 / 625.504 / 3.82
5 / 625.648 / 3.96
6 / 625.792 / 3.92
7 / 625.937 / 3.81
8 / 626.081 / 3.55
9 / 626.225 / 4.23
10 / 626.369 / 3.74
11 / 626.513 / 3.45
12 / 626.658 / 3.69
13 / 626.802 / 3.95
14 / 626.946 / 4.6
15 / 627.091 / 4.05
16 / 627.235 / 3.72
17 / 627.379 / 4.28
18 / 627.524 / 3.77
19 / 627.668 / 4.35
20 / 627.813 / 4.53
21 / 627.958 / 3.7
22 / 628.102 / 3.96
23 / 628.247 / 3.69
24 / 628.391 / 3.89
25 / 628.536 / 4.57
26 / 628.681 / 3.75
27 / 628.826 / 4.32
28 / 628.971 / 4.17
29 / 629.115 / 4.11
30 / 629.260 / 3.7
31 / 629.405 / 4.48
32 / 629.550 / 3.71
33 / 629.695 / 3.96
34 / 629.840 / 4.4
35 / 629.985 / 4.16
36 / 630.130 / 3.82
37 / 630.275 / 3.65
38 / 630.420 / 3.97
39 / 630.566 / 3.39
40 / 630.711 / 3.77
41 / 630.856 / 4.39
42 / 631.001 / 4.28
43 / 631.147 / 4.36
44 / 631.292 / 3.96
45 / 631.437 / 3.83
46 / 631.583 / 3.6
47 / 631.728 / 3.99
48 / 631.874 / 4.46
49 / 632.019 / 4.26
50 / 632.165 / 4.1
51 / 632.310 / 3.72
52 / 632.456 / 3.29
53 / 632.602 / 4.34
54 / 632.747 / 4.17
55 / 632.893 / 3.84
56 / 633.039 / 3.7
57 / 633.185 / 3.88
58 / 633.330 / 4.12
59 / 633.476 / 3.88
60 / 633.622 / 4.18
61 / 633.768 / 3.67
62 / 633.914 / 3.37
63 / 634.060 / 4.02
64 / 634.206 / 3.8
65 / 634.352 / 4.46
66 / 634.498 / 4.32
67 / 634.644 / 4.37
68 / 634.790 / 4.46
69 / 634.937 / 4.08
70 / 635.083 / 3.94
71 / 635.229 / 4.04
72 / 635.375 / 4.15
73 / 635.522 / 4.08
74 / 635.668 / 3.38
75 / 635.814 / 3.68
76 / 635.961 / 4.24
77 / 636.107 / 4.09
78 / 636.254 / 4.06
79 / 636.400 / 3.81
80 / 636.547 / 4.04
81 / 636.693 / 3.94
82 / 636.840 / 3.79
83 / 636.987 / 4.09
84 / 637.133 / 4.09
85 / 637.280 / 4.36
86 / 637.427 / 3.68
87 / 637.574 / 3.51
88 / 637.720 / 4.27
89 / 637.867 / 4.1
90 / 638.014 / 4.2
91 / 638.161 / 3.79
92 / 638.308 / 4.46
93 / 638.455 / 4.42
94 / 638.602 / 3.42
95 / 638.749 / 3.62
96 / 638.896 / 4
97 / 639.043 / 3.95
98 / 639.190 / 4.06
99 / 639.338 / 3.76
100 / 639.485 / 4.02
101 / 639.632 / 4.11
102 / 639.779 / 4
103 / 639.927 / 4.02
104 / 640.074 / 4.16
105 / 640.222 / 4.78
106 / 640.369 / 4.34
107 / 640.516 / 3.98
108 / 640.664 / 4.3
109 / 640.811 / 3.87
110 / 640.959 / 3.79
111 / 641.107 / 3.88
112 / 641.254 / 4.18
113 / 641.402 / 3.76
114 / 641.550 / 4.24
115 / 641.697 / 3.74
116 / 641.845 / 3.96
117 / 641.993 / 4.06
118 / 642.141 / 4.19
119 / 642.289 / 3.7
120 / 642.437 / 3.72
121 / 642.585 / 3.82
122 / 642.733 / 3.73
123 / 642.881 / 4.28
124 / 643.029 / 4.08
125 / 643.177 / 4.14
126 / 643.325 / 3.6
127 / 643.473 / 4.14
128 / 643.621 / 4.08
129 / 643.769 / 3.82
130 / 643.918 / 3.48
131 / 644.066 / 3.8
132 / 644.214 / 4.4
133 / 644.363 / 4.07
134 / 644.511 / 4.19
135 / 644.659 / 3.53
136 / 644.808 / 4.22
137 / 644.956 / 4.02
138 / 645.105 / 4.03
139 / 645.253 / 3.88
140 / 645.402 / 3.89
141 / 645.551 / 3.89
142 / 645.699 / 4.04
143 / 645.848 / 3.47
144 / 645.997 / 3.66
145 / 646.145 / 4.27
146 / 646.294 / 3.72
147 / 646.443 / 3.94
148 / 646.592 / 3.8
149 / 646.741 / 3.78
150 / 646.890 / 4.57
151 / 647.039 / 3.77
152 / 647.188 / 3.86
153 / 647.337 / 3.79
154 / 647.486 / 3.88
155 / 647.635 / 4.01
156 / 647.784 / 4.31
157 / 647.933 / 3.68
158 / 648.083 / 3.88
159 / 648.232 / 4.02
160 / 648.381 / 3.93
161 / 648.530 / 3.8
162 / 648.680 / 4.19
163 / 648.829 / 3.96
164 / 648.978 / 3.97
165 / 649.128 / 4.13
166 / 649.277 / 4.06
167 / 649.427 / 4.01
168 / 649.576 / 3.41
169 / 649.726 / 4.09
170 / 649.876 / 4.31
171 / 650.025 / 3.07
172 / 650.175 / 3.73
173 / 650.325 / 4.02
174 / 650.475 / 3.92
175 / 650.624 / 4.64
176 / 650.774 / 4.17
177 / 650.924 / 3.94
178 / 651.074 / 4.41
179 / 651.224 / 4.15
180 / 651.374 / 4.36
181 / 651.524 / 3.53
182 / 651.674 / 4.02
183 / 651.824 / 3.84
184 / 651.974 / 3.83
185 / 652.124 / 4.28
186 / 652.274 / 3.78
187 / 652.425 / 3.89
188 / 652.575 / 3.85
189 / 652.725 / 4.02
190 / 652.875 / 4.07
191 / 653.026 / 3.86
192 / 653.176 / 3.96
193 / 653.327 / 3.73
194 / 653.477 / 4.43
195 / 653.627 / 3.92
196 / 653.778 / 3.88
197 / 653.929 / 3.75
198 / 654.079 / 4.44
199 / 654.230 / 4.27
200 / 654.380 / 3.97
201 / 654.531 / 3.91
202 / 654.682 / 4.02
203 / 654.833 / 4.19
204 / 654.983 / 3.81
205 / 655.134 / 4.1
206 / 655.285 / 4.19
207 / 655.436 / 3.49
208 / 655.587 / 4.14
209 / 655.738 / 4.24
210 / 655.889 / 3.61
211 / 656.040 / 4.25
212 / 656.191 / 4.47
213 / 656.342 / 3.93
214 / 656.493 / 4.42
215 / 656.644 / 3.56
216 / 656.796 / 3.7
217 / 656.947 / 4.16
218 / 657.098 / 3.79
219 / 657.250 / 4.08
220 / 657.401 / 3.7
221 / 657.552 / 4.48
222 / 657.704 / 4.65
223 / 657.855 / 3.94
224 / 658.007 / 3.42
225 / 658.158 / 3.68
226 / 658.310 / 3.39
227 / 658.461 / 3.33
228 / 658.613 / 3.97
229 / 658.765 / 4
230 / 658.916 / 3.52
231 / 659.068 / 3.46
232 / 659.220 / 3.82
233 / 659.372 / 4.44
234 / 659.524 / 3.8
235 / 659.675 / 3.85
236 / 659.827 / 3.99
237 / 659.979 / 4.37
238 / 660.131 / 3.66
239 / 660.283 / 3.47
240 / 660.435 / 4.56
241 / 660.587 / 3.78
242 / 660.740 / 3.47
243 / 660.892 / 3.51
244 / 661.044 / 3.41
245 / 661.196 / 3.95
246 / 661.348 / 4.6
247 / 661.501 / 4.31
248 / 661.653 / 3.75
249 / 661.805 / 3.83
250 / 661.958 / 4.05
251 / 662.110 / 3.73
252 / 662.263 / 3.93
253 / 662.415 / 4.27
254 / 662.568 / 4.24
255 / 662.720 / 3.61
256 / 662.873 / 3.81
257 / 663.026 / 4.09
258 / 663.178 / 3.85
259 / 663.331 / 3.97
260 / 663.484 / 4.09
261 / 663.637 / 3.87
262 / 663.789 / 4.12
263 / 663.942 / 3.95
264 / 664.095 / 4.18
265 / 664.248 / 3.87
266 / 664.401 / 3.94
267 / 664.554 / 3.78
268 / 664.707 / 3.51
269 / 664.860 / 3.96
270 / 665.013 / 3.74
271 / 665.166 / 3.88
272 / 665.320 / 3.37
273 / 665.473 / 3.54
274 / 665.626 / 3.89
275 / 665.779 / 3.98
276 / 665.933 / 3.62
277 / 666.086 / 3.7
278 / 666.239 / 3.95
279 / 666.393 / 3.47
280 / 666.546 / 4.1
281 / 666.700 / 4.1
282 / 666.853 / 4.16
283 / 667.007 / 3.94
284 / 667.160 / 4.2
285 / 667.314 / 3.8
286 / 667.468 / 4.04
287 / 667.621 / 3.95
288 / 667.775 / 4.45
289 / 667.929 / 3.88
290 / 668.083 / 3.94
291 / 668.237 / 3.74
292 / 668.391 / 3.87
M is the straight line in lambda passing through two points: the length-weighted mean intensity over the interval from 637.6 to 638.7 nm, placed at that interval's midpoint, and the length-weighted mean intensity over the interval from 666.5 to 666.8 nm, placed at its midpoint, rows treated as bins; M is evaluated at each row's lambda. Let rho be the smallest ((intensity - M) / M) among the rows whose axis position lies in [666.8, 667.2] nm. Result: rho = -0.040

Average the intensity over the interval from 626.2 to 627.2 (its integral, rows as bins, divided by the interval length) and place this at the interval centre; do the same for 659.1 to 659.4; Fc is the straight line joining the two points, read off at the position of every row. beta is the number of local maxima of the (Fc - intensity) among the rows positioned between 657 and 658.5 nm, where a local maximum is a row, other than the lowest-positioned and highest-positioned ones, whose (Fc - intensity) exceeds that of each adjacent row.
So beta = 2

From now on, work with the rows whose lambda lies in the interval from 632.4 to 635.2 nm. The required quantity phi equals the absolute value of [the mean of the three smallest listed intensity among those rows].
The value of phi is 3.44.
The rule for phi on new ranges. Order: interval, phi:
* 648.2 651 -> 3.40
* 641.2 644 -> 3.59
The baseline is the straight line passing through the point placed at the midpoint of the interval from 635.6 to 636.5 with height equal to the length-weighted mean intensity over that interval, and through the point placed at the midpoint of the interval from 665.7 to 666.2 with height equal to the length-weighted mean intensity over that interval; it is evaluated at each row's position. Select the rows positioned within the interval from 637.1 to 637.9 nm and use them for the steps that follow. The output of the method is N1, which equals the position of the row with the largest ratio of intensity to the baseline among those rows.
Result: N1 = 637.280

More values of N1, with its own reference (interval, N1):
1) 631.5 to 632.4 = 631.874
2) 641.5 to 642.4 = 641.550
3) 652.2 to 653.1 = 652.875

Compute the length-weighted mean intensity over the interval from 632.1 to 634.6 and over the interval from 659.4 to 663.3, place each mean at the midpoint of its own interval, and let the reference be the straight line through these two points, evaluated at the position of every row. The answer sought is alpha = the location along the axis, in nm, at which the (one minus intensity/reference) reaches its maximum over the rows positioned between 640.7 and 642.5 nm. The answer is 642.289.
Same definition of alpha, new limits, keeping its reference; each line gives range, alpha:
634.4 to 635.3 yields 635.083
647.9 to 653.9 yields 650.025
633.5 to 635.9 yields 633.914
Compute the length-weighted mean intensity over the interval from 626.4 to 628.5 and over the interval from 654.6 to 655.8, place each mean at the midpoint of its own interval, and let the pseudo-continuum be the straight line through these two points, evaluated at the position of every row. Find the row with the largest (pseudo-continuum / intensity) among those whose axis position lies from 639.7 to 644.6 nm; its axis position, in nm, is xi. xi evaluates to 643.918 nm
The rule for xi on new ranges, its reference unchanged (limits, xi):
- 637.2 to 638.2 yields 637.574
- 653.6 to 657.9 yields 655.436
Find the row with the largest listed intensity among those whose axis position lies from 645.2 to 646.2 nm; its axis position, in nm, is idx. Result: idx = 646.145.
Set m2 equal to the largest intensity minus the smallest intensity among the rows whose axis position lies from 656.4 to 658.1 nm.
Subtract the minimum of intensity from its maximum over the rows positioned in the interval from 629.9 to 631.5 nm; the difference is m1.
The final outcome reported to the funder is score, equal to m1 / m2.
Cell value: 0.8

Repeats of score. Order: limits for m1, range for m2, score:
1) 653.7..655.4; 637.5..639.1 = 0.7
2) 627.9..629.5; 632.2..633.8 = 0.8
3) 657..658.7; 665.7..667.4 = 1.8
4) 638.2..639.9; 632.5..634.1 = 1.1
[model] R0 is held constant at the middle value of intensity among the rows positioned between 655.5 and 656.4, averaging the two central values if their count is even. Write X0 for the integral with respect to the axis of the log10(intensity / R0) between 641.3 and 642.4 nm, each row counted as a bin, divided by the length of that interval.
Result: -0.03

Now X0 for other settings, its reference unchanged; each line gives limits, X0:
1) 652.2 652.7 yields -0.04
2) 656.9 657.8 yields -0.01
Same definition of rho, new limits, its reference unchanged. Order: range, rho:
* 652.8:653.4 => -0.087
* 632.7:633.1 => -0.087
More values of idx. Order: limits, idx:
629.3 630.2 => 629.405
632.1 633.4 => 632.602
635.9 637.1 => 635.961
